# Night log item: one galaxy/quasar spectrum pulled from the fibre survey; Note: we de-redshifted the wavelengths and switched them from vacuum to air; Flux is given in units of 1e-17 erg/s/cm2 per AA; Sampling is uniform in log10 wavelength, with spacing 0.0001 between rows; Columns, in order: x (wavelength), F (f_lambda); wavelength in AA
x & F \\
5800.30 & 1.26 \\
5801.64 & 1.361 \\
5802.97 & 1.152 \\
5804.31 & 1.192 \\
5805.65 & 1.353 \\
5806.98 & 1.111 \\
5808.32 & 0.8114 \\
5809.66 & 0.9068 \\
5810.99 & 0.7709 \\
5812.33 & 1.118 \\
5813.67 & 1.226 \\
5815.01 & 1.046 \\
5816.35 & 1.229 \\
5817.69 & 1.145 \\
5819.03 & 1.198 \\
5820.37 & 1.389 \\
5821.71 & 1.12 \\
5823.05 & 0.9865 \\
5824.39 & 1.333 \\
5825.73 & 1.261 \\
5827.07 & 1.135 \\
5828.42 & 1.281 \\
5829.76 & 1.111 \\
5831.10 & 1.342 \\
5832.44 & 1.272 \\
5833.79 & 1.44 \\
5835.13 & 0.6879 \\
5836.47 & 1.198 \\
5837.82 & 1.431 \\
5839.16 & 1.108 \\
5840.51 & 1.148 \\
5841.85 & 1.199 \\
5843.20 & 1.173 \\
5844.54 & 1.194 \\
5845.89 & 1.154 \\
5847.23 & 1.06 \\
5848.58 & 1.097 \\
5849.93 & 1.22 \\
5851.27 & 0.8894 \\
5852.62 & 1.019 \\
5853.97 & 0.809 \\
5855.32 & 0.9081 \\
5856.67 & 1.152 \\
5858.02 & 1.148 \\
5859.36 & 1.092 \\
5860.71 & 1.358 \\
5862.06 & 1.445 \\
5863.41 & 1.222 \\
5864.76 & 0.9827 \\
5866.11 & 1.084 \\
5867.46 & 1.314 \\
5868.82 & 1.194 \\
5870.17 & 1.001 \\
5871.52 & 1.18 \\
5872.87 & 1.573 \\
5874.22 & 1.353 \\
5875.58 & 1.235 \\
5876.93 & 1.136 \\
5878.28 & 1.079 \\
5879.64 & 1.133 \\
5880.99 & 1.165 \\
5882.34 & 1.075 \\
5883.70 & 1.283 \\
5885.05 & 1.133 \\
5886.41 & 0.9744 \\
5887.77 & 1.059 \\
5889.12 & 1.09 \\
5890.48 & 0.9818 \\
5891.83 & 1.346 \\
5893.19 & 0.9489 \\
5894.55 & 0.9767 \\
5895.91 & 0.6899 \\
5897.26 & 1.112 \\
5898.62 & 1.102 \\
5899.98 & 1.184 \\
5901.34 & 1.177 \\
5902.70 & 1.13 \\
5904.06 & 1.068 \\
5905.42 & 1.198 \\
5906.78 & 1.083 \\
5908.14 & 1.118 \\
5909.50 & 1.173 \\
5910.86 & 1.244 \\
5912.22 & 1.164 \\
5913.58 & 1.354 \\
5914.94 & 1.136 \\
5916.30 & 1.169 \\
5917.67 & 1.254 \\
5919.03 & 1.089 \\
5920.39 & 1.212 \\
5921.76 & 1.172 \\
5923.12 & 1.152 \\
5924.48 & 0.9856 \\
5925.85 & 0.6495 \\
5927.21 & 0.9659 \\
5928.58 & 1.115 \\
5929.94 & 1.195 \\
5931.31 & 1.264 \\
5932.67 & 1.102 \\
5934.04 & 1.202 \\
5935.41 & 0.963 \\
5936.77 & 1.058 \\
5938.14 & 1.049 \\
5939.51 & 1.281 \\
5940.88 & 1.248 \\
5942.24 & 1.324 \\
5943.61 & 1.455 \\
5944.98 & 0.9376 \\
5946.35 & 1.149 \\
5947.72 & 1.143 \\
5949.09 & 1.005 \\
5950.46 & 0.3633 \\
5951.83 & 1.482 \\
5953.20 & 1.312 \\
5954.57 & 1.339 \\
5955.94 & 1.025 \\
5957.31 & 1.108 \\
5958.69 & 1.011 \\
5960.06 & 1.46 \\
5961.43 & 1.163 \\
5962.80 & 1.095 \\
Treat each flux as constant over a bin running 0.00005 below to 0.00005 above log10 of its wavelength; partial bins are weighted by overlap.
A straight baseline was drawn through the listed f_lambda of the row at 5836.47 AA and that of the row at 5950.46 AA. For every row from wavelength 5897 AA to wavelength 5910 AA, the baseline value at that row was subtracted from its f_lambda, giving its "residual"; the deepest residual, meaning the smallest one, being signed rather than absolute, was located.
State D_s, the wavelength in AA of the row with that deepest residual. 5898.62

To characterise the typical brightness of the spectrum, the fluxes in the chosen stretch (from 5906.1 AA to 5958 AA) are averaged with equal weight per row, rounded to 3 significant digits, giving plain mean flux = 1.13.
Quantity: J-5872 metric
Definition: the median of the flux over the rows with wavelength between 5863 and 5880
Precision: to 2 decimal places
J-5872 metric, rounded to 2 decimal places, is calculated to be 1.18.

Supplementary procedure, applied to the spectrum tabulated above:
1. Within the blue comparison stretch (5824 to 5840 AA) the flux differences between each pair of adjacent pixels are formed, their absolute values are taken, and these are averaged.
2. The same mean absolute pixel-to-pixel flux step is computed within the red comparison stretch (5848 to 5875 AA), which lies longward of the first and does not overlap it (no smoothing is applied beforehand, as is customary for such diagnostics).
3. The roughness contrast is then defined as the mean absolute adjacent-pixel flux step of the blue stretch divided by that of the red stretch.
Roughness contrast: 1.4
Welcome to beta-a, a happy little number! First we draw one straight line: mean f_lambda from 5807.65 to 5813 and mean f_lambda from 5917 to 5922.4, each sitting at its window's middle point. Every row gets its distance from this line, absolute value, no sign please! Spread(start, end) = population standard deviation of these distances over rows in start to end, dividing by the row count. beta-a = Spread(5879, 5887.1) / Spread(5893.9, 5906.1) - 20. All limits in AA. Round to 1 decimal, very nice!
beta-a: -19.5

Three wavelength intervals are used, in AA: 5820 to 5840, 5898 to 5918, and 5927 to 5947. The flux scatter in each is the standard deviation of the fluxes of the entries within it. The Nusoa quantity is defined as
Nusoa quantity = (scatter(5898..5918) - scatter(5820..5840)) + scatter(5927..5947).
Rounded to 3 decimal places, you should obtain 0.025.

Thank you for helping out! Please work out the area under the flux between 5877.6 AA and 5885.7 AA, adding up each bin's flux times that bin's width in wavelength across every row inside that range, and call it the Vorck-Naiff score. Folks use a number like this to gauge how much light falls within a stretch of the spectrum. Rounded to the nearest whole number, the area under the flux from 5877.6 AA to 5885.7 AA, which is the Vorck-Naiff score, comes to 9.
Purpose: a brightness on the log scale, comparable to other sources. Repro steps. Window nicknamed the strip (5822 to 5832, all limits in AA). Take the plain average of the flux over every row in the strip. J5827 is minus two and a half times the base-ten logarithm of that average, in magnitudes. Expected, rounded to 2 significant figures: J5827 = -0.20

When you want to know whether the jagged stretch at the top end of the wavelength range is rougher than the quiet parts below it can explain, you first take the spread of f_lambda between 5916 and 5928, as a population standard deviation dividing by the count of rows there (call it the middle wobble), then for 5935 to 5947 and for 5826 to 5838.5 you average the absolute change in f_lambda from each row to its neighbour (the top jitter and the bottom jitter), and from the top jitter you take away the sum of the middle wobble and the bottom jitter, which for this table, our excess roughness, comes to -0.30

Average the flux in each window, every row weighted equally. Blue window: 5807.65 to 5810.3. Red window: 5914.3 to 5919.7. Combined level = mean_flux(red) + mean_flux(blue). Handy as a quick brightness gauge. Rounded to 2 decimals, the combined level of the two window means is 2.02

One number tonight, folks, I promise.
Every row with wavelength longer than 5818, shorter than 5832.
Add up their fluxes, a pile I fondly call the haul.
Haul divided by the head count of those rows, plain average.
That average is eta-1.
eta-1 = 1.22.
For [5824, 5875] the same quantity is 1.17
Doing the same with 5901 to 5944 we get 1.15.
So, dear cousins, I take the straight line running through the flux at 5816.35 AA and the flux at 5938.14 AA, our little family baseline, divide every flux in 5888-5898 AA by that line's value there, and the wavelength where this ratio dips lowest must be 5895.91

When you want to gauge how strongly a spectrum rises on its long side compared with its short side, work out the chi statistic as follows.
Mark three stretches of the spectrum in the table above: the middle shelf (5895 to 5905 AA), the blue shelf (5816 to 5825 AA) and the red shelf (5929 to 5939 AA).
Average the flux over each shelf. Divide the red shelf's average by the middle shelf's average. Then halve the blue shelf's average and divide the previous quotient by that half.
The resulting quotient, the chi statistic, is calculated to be 1.75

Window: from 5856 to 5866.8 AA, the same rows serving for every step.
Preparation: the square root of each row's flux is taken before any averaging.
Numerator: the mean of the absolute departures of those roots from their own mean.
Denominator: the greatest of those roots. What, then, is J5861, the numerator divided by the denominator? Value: 0.044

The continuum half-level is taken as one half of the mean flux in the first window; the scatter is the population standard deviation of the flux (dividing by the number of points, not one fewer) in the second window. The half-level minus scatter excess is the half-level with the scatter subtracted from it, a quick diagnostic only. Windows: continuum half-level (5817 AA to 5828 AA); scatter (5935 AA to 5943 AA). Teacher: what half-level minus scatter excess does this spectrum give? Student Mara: 0.46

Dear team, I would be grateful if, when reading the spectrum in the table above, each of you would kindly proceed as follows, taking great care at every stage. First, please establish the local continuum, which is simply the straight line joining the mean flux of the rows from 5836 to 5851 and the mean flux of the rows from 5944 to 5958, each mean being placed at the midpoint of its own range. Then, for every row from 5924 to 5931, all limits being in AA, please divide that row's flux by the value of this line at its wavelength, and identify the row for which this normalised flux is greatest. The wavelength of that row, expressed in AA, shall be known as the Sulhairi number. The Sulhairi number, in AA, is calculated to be 5929.94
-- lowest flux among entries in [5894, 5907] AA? 0.6899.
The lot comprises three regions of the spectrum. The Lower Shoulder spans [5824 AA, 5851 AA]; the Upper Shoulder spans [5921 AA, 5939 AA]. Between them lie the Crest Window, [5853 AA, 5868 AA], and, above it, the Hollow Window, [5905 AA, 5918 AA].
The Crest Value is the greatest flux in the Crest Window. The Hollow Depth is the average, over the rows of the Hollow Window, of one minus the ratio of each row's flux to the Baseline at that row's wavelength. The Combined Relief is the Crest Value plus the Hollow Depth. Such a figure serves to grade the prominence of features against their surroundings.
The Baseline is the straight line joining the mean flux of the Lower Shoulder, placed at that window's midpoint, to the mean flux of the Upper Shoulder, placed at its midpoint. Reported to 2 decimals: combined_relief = 1.36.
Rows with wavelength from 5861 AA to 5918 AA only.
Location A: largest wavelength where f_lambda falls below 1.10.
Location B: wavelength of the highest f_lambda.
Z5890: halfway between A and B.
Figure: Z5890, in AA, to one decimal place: 5889.8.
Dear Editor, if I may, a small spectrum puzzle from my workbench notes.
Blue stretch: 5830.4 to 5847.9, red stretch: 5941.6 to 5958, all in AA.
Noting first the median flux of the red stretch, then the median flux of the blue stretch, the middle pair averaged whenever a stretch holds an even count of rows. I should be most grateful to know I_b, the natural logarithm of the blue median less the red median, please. -3.0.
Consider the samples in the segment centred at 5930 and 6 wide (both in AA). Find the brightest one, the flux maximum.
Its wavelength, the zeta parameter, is 5931.31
